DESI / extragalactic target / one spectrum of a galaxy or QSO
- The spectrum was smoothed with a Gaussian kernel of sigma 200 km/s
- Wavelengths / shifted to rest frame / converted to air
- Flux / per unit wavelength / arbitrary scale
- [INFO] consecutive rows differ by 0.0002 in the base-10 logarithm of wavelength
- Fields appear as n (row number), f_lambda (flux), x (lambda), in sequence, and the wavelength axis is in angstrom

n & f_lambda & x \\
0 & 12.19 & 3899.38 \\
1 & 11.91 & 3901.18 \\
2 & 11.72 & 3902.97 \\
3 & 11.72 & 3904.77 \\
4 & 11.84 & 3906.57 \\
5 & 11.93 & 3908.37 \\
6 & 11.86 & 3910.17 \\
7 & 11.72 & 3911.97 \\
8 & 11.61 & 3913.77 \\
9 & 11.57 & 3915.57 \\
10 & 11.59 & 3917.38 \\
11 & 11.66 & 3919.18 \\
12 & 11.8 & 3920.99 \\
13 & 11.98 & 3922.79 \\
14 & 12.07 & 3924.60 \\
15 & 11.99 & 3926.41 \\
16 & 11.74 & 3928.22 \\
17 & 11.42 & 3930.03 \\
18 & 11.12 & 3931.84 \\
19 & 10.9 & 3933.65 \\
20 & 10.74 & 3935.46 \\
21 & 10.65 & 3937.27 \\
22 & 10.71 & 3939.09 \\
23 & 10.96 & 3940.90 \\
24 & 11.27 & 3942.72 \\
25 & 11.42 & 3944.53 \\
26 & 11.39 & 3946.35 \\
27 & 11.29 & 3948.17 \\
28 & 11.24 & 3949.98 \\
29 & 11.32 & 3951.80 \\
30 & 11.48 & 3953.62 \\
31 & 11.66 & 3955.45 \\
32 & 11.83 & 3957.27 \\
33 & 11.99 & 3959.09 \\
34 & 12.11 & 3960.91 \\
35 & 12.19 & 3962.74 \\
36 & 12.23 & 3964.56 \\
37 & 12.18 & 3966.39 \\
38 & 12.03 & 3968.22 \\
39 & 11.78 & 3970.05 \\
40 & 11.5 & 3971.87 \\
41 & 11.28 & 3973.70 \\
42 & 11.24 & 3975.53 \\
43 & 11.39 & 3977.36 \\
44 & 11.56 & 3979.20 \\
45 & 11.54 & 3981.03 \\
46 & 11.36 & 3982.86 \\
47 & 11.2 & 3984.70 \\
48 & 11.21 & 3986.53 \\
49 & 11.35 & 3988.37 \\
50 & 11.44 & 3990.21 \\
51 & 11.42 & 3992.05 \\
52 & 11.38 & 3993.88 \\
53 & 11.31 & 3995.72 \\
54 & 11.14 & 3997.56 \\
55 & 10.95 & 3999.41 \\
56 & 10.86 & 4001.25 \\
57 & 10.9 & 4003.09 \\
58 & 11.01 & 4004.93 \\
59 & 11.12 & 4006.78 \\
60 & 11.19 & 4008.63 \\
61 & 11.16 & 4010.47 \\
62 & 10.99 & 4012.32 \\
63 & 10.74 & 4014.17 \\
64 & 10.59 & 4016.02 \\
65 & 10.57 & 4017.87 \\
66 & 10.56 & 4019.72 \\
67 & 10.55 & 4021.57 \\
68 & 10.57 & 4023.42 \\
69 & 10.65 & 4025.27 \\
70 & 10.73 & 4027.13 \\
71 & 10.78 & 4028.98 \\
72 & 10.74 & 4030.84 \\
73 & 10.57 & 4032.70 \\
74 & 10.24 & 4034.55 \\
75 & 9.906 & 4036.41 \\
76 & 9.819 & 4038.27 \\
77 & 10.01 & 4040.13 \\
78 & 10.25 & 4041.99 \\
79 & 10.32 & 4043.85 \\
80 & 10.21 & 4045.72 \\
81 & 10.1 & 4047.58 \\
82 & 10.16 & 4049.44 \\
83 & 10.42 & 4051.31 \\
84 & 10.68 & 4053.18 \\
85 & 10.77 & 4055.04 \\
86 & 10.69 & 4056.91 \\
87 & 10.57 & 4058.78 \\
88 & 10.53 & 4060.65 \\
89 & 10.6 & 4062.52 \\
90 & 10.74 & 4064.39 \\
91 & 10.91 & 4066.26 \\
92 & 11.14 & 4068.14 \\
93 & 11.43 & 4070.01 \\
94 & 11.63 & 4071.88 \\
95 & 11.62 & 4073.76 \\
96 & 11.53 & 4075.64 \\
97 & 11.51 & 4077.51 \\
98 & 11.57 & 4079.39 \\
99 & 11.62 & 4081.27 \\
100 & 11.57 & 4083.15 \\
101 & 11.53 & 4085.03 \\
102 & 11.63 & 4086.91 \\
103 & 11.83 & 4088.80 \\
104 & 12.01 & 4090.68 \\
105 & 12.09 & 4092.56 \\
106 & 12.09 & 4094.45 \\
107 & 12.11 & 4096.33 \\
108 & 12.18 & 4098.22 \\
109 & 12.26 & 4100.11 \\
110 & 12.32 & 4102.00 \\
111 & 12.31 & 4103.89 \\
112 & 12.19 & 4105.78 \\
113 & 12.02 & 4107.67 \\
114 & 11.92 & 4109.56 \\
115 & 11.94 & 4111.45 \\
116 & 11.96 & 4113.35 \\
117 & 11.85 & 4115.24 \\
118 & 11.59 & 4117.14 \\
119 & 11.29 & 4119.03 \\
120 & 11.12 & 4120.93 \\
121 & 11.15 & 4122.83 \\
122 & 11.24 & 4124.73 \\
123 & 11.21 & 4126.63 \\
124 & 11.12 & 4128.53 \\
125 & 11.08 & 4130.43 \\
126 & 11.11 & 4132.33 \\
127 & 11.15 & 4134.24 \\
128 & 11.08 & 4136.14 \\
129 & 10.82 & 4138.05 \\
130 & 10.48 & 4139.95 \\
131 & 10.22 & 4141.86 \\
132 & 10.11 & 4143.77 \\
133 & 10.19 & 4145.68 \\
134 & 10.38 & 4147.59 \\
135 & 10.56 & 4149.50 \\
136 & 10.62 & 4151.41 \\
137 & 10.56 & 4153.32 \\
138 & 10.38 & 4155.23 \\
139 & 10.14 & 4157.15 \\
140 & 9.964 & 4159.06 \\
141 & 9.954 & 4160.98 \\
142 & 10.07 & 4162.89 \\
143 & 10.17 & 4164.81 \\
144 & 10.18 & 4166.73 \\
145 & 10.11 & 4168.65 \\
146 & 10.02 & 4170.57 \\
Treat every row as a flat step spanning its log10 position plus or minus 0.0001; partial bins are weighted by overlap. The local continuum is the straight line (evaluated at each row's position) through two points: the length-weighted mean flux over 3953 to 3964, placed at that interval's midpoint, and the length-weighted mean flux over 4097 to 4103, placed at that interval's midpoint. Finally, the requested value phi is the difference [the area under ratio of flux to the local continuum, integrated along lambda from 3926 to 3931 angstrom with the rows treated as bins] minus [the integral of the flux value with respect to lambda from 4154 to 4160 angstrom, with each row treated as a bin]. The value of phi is -56.2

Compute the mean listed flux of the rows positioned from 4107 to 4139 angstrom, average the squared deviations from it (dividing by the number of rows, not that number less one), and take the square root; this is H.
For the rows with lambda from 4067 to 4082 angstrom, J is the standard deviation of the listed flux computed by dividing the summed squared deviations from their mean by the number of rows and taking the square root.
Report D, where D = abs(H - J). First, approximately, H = 0.38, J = 0.15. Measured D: 0.229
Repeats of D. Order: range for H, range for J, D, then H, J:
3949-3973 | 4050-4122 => 0.236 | 0.33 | 0.57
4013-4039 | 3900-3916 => 0.170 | 0.29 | 0.12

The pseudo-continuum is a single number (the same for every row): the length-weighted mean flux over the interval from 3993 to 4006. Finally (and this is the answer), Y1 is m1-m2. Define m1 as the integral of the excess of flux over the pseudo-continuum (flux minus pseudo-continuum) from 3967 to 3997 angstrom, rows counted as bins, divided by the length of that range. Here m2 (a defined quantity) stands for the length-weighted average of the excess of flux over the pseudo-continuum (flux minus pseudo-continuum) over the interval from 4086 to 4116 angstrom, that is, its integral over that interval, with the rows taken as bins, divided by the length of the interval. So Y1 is -0.6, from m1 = 0.37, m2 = 1.0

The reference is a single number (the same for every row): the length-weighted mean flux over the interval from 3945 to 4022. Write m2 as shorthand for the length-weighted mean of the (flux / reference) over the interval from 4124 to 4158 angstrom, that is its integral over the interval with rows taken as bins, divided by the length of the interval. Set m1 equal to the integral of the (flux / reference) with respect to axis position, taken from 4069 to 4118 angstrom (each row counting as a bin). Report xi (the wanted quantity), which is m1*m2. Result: 48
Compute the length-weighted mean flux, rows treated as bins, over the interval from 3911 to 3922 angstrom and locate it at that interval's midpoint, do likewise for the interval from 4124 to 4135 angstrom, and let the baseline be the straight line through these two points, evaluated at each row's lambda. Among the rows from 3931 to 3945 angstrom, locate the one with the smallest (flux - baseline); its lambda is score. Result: 3937.27 angstrom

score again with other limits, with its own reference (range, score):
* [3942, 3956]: 3949.98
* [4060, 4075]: 4060.65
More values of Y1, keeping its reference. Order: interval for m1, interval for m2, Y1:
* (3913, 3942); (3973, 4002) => 0.1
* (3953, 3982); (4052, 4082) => 0.7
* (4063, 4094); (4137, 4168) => 1.2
